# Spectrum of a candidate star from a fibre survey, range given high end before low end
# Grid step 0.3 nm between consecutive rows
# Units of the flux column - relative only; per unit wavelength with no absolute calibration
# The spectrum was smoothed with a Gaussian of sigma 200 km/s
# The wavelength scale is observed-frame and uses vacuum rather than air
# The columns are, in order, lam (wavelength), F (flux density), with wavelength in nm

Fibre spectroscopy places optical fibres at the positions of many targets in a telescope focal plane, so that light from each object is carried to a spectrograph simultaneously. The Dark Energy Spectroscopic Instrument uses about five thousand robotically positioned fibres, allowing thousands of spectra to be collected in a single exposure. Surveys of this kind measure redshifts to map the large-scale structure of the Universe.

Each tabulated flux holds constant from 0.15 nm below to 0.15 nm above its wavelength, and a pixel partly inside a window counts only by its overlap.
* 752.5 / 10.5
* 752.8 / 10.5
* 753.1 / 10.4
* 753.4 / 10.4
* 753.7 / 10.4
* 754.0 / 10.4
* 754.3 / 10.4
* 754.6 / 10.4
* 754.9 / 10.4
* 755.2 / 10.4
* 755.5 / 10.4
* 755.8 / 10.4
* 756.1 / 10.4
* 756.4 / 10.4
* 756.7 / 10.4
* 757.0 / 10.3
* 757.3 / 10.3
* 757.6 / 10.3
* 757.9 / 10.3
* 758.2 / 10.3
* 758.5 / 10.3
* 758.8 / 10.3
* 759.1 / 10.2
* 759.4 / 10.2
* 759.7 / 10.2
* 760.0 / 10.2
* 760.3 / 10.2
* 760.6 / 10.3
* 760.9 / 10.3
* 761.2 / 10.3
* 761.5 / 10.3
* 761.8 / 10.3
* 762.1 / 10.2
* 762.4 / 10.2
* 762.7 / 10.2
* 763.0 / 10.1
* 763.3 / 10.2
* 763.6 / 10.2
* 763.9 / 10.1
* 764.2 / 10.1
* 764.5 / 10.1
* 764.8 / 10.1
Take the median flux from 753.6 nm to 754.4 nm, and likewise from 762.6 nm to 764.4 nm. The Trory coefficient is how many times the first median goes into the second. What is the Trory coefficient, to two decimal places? 0.98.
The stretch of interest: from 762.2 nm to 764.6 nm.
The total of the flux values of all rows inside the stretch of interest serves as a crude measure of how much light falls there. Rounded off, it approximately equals 81.2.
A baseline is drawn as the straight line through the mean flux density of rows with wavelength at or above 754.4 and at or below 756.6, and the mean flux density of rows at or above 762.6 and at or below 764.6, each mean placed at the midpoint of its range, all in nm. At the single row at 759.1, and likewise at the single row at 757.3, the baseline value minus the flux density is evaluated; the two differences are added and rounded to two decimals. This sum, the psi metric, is 0.13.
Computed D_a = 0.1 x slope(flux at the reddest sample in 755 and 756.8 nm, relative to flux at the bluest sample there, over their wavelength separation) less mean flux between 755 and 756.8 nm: -10.4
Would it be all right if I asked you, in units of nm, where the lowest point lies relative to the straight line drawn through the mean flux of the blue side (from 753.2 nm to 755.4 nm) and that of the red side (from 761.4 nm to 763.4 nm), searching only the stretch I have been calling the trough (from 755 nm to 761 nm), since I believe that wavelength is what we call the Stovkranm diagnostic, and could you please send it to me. 759.1 nm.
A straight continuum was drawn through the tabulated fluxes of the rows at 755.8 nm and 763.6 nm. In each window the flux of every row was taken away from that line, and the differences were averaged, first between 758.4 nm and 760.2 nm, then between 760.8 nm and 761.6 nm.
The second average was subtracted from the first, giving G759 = 0.12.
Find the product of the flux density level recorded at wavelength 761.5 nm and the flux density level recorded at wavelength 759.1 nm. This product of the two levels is 105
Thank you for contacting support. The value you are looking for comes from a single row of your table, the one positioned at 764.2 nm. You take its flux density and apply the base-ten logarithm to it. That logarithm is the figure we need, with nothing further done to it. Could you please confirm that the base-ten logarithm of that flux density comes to 1.00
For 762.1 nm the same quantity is 1.01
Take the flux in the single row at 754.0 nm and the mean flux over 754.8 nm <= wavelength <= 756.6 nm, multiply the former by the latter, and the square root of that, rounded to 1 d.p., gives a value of 10.4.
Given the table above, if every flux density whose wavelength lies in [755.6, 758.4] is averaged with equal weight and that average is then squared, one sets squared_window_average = 107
